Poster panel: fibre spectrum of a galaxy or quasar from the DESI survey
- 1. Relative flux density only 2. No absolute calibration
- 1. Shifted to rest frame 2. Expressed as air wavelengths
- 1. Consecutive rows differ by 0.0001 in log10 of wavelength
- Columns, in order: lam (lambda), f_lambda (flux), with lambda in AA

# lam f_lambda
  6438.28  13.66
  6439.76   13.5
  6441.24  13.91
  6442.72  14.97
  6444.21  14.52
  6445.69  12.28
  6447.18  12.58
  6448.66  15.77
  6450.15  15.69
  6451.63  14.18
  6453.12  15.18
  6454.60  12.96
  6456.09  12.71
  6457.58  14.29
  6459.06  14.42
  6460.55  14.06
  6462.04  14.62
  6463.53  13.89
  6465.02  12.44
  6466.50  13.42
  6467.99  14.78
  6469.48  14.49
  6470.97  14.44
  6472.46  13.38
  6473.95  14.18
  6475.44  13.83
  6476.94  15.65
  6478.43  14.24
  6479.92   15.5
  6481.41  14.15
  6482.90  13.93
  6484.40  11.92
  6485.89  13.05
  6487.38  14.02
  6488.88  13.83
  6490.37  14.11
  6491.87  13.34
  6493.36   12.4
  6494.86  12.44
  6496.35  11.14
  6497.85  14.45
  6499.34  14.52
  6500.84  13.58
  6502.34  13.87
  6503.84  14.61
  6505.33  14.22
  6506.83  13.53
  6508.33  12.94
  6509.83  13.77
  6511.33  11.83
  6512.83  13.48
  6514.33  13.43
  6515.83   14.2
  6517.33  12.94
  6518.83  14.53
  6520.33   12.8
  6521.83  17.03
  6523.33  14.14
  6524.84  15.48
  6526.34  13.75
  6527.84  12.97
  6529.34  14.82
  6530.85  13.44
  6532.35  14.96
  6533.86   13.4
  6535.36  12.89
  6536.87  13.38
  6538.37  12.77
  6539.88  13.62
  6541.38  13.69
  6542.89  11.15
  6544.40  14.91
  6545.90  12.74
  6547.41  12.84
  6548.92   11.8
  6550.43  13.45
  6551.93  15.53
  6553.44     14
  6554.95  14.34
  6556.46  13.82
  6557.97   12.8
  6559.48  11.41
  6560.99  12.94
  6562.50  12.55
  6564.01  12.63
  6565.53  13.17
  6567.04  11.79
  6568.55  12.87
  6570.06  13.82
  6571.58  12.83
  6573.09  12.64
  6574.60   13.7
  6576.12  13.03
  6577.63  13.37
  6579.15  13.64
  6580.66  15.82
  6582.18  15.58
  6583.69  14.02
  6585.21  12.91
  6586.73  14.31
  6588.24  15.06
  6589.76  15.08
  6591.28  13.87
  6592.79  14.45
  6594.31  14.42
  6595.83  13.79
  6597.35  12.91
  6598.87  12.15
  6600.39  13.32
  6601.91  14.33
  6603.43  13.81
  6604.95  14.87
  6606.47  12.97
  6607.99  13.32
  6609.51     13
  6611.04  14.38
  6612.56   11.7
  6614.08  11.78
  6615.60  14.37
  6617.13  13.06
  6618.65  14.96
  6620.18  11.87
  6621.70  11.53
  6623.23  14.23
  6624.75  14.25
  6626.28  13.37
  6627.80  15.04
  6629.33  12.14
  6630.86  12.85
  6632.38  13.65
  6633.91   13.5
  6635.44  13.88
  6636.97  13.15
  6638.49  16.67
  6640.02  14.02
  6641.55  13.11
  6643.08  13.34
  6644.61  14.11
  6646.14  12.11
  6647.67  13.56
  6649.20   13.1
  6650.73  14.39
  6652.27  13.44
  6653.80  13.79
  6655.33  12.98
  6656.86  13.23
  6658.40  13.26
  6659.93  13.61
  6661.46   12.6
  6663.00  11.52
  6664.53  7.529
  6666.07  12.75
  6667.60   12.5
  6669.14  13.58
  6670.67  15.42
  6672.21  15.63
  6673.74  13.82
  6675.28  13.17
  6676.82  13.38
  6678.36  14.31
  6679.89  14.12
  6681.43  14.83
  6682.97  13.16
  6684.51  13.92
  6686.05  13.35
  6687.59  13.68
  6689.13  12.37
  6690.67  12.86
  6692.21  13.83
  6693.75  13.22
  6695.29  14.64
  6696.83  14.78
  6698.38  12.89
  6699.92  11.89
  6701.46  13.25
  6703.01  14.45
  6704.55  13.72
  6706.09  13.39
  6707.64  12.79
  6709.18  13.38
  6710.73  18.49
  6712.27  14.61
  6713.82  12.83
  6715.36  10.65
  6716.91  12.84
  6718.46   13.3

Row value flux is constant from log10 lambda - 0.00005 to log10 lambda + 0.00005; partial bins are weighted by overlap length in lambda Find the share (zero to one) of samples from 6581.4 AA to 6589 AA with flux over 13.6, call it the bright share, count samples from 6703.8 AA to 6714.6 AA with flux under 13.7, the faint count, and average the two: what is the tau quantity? 2.4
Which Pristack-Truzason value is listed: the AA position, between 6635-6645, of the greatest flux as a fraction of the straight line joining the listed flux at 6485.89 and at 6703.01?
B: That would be 6638.49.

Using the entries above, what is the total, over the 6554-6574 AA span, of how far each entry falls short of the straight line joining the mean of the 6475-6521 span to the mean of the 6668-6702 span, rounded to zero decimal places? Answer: 10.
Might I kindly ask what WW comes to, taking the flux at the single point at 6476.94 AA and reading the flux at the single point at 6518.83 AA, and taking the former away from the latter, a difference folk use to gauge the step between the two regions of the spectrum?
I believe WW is -1.1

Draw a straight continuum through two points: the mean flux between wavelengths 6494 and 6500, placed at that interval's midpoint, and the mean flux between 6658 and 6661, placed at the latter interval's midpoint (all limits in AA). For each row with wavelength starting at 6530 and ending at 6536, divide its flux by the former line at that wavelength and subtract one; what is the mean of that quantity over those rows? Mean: 0.04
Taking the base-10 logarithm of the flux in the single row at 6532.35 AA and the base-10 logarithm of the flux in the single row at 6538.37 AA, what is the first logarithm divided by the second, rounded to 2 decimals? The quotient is 1.06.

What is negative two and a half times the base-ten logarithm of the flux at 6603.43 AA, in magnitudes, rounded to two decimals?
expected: -2.85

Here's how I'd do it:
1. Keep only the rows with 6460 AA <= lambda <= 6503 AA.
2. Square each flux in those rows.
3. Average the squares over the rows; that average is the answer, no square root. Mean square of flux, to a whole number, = 191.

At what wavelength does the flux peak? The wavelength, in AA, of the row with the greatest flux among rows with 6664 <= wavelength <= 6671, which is 6670.67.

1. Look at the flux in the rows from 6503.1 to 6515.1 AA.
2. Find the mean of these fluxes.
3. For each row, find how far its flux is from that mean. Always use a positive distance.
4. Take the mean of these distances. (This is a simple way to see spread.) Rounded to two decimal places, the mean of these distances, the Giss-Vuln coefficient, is 0.56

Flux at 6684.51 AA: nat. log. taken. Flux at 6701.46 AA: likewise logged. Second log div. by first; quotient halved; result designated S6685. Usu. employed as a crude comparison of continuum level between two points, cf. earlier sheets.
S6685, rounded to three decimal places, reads 0.491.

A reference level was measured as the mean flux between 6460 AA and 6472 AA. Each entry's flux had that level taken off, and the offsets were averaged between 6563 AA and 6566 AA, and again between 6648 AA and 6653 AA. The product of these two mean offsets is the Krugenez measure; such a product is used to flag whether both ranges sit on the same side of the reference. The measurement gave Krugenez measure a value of 0.4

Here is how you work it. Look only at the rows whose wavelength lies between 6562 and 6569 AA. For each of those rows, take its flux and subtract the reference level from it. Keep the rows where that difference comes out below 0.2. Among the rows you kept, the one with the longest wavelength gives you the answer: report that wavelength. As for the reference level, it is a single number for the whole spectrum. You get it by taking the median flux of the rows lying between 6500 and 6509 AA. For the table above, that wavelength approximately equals 6568.55 AA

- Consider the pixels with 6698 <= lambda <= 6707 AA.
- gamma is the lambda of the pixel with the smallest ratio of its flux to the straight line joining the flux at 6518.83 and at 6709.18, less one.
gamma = 6699.92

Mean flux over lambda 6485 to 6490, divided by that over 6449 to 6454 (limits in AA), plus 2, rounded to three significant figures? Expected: 2.91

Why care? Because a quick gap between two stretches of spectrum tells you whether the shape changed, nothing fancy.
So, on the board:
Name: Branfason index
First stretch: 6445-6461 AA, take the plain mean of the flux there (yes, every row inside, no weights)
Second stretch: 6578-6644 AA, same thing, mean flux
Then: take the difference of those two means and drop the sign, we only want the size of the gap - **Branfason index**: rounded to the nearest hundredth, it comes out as 0.28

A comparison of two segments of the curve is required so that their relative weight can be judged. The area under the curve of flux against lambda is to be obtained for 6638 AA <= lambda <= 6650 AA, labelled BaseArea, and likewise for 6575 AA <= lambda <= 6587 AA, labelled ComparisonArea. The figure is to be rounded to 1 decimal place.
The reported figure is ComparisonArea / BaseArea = 1.0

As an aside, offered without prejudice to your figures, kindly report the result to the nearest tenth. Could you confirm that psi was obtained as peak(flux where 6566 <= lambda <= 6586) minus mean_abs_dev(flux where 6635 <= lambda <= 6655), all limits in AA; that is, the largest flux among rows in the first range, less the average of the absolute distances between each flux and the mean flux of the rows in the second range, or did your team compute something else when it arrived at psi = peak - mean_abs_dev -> 15.1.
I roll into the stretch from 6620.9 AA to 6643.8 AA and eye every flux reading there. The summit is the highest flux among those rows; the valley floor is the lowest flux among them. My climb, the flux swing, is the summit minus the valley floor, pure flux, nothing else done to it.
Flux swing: 5.1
